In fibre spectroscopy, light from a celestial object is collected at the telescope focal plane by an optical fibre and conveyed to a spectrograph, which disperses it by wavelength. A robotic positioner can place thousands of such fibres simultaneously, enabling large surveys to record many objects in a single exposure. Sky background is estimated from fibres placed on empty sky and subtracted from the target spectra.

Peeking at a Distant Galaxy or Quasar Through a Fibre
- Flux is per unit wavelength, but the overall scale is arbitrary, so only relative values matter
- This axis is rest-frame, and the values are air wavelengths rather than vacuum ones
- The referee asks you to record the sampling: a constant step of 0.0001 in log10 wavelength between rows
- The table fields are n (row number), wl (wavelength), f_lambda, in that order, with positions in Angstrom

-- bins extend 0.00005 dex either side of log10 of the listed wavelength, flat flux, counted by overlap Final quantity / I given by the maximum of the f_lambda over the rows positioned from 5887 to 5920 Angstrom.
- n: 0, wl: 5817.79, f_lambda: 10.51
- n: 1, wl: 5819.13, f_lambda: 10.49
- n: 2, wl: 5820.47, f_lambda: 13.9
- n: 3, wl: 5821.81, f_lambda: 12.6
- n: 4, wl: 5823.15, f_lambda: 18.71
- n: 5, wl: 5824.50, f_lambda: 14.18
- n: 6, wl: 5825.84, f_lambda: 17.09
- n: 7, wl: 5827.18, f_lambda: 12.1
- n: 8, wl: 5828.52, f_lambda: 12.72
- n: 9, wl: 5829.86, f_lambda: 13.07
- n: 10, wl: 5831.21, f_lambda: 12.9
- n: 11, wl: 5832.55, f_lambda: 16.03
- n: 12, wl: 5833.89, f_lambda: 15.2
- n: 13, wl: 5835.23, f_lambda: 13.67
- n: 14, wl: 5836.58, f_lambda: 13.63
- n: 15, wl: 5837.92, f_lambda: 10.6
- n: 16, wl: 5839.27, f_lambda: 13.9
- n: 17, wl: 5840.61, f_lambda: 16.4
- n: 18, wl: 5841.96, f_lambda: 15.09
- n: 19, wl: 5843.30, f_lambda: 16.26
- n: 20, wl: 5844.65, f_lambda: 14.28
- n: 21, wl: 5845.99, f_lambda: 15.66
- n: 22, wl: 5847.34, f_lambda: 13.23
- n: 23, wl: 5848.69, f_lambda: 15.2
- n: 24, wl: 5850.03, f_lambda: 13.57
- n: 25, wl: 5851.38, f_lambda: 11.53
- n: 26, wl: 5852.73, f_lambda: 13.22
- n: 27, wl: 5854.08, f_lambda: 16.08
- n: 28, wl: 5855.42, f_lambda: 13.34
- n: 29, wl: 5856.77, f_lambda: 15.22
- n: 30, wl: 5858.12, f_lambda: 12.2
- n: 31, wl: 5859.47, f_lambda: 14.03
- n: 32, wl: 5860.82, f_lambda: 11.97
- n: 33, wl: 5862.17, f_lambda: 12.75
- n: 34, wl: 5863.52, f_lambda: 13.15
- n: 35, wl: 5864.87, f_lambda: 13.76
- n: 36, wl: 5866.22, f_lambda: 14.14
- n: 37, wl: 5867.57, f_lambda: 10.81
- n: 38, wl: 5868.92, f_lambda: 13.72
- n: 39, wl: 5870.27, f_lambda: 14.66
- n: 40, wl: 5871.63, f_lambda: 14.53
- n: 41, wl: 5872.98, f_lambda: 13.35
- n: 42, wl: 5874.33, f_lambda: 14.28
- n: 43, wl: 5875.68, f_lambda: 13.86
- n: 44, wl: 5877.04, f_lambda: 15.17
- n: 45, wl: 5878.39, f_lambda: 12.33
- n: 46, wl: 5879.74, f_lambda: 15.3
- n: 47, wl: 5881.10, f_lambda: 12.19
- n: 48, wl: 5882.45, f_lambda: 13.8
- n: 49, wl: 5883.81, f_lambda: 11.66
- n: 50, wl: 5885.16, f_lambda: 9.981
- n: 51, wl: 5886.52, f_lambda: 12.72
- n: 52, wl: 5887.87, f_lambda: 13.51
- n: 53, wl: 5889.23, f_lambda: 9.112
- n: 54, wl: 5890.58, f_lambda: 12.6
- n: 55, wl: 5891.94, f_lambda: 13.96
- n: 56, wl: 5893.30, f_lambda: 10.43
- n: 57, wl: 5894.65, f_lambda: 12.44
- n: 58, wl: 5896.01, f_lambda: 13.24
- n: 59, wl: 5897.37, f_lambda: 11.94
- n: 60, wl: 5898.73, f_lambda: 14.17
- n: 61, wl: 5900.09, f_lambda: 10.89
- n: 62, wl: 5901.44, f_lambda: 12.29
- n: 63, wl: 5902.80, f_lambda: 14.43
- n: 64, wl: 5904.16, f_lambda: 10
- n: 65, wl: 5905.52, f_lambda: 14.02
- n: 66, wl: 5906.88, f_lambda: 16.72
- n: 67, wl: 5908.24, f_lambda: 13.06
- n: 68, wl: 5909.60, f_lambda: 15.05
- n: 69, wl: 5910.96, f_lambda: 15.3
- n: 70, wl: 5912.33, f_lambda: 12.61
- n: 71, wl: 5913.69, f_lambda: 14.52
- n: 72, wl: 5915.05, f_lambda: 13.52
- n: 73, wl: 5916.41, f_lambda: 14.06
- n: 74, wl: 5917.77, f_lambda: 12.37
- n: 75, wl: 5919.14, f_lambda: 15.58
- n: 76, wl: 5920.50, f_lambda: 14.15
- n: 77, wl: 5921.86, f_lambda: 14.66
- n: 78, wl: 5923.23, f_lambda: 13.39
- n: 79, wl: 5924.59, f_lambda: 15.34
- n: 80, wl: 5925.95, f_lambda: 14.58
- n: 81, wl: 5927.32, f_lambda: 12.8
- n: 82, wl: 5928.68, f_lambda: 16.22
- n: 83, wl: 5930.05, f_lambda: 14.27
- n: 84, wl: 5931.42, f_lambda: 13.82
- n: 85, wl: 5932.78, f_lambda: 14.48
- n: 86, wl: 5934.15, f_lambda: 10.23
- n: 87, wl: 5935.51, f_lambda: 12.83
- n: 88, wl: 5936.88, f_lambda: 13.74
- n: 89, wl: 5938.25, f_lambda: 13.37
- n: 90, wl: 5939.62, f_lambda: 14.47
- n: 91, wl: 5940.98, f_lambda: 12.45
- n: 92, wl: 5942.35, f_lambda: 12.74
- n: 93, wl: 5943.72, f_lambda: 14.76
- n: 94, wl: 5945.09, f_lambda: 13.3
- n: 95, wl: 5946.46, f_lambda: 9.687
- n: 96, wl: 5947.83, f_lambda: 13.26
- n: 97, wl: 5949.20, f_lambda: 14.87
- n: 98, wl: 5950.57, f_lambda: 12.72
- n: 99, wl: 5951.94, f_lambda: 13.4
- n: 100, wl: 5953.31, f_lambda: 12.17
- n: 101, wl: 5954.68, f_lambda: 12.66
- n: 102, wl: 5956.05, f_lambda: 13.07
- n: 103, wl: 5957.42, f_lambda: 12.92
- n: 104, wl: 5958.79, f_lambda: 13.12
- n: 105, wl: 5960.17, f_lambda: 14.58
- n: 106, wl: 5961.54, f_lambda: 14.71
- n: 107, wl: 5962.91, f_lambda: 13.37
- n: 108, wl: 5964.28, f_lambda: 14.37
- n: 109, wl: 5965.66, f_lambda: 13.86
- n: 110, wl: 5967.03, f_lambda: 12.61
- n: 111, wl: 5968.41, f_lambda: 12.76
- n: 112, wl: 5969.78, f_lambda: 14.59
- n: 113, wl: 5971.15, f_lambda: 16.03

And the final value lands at 16.72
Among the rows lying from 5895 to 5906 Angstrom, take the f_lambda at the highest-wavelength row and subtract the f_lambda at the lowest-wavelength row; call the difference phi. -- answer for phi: 0.8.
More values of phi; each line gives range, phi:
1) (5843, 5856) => -2.9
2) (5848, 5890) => -6.1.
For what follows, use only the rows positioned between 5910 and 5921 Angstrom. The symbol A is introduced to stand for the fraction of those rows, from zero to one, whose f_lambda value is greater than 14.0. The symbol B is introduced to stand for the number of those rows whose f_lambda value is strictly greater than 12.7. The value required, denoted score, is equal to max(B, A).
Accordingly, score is 6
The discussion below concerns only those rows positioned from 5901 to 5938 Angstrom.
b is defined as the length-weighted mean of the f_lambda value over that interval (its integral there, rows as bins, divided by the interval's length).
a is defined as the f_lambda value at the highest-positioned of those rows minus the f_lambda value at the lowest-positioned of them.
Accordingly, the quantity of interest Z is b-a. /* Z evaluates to 12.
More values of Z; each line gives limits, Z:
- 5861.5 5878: 11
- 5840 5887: 17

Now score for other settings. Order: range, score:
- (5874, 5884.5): 5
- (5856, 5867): 6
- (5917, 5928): 7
